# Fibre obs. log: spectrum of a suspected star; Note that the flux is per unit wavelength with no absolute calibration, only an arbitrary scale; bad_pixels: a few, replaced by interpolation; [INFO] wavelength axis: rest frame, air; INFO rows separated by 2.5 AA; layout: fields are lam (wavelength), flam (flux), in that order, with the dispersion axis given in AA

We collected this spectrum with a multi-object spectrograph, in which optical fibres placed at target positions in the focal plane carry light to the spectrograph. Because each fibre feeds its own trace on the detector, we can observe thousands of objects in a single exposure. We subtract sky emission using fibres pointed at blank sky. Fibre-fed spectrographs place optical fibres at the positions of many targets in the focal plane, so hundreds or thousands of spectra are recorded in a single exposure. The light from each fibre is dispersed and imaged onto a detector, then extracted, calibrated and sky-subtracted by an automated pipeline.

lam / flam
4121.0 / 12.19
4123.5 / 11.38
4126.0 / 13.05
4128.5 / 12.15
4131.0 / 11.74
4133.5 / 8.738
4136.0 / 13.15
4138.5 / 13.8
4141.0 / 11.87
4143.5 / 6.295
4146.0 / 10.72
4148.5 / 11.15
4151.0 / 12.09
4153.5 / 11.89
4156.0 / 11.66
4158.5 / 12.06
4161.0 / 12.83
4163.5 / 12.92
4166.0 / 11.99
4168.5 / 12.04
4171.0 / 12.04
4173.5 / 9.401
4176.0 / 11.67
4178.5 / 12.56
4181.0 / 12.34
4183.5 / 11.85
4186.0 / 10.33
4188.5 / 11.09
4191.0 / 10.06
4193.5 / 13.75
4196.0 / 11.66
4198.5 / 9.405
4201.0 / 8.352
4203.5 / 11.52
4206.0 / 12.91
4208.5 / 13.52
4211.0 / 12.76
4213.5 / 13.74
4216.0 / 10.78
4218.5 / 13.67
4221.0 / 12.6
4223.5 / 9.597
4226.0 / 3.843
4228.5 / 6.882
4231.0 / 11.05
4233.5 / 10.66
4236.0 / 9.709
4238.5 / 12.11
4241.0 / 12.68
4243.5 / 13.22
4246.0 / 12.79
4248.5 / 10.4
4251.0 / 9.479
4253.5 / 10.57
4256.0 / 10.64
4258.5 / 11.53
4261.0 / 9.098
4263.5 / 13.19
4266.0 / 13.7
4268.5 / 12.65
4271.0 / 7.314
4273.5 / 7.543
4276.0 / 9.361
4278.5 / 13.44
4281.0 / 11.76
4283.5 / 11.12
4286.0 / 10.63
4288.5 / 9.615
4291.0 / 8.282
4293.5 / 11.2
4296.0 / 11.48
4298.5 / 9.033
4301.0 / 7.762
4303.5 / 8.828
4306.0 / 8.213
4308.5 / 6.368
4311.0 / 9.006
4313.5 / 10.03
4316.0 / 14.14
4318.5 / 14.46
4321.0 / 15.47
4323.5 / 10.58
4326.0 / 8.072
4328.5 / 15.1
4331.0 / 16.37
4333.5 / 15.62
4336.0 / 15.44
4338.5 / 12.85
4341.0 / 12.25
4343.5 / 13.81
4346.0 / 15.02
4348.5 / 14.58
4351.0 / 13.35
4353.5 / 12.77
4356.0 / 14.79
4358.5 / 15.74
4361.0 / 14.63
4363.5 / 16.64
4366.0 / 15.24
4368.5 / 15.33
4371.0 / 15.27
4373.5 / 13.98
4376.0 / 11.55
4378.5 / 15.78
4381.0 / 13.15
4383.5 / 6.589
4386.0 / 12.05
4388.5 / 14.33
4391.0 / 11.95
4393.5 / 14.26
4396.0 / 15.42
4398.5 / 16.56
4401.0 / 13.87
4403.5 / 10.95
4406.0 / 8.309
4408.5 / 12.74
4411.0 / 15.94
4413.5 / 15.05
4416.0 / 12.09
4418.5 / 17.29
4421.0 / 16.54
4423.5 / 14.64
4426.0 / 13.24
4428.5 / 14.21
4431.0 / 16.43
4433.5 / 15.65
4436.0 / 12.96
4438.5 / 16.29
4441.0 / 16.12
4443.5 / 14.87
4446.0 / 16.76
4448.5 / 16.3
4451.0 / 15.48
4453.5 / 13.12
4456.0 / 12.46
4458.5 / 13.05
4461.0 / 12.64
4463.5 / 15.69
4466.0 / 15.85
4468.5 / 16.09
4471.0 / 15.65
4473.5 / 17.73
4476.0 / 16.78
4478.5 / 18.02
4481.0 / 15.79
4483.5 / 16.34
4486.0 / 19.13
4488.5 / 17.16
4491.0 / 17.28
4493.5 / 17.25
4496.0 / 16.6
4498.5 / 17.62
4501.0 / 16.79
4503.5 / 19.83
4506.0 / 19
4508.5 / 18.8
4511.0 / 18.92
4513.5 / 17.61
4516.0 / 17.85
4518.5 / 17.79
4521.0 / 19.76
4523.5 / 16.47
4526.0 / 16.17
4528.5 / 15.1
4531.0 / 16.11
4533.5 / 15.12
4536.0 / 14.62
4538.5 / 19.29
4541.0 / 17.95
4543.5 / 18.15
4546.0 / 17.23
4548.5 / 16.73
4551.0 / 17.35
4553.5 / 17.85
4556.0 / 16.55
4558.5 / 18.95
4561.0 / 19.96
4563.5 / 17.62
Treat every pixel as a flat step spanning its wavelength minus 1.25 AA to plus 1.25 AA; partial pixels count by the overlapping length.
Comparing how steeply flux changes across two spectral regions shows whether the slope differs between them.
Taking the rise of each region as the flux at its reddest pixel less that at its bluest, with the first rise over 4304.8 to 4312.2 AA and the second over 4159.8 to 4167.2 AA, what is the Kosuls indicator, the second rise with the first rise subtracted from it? -2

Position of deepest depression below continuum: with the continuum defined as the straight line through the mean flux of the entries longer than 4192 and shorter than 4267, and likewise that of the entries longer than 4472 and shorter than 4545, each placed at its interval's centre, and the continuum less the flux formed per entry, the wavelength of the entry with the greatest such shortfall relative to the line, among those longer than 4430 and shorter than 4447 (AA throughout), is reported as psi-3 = 4436.0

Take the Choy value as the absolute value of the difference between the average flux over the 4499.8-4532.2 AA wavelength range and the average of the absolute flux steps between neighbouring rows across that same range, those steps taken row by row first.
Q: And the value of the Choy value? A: 17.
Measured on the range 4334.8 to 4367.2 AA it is 13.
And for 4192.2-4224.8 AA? 10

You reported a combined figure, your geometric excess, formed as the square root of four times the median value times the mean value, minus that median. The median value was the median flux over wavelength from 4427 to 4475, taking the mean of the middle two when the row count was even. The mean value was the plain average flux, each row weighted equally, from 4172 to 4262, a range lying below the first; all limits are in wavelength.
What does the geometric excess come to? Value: 10.7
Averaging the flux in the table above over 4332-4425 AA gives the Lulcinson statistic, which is 14.0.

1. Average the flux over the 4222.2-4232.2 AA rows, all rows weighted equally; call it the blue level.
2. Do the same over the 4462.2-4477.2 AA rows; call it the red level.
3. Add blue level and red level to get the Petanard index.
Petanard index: 24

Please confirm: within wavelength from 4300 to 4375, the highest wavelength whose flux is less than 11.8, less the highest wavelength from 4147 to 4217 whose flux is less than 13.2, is 110.0 AA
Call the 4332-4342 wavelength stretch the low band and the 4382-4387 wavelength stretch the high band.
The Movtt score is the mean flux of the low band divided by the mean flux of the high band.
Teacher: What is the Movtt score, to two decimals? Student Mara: 1.51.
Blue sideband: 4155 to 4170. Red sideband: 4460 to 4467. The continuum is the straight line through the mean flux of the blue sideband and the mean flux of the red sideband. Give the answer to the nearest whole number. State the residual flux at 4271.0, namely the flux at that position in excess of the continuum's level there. -6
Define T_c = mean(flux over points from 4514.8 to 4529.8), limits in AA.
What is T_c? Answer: 17.2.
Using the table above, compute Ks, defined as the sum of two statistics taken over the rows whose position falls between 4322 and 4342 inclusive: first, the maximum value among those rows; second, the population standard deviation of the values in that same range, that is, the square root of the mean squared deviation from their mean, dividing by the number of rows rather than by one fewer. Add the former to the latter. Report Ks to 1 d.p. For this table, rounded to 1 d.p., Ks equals 19.1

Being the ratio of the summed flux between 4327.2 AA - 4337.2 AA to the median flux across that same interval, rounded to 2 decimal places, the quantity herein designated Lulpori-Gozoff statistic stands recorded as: 4.03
